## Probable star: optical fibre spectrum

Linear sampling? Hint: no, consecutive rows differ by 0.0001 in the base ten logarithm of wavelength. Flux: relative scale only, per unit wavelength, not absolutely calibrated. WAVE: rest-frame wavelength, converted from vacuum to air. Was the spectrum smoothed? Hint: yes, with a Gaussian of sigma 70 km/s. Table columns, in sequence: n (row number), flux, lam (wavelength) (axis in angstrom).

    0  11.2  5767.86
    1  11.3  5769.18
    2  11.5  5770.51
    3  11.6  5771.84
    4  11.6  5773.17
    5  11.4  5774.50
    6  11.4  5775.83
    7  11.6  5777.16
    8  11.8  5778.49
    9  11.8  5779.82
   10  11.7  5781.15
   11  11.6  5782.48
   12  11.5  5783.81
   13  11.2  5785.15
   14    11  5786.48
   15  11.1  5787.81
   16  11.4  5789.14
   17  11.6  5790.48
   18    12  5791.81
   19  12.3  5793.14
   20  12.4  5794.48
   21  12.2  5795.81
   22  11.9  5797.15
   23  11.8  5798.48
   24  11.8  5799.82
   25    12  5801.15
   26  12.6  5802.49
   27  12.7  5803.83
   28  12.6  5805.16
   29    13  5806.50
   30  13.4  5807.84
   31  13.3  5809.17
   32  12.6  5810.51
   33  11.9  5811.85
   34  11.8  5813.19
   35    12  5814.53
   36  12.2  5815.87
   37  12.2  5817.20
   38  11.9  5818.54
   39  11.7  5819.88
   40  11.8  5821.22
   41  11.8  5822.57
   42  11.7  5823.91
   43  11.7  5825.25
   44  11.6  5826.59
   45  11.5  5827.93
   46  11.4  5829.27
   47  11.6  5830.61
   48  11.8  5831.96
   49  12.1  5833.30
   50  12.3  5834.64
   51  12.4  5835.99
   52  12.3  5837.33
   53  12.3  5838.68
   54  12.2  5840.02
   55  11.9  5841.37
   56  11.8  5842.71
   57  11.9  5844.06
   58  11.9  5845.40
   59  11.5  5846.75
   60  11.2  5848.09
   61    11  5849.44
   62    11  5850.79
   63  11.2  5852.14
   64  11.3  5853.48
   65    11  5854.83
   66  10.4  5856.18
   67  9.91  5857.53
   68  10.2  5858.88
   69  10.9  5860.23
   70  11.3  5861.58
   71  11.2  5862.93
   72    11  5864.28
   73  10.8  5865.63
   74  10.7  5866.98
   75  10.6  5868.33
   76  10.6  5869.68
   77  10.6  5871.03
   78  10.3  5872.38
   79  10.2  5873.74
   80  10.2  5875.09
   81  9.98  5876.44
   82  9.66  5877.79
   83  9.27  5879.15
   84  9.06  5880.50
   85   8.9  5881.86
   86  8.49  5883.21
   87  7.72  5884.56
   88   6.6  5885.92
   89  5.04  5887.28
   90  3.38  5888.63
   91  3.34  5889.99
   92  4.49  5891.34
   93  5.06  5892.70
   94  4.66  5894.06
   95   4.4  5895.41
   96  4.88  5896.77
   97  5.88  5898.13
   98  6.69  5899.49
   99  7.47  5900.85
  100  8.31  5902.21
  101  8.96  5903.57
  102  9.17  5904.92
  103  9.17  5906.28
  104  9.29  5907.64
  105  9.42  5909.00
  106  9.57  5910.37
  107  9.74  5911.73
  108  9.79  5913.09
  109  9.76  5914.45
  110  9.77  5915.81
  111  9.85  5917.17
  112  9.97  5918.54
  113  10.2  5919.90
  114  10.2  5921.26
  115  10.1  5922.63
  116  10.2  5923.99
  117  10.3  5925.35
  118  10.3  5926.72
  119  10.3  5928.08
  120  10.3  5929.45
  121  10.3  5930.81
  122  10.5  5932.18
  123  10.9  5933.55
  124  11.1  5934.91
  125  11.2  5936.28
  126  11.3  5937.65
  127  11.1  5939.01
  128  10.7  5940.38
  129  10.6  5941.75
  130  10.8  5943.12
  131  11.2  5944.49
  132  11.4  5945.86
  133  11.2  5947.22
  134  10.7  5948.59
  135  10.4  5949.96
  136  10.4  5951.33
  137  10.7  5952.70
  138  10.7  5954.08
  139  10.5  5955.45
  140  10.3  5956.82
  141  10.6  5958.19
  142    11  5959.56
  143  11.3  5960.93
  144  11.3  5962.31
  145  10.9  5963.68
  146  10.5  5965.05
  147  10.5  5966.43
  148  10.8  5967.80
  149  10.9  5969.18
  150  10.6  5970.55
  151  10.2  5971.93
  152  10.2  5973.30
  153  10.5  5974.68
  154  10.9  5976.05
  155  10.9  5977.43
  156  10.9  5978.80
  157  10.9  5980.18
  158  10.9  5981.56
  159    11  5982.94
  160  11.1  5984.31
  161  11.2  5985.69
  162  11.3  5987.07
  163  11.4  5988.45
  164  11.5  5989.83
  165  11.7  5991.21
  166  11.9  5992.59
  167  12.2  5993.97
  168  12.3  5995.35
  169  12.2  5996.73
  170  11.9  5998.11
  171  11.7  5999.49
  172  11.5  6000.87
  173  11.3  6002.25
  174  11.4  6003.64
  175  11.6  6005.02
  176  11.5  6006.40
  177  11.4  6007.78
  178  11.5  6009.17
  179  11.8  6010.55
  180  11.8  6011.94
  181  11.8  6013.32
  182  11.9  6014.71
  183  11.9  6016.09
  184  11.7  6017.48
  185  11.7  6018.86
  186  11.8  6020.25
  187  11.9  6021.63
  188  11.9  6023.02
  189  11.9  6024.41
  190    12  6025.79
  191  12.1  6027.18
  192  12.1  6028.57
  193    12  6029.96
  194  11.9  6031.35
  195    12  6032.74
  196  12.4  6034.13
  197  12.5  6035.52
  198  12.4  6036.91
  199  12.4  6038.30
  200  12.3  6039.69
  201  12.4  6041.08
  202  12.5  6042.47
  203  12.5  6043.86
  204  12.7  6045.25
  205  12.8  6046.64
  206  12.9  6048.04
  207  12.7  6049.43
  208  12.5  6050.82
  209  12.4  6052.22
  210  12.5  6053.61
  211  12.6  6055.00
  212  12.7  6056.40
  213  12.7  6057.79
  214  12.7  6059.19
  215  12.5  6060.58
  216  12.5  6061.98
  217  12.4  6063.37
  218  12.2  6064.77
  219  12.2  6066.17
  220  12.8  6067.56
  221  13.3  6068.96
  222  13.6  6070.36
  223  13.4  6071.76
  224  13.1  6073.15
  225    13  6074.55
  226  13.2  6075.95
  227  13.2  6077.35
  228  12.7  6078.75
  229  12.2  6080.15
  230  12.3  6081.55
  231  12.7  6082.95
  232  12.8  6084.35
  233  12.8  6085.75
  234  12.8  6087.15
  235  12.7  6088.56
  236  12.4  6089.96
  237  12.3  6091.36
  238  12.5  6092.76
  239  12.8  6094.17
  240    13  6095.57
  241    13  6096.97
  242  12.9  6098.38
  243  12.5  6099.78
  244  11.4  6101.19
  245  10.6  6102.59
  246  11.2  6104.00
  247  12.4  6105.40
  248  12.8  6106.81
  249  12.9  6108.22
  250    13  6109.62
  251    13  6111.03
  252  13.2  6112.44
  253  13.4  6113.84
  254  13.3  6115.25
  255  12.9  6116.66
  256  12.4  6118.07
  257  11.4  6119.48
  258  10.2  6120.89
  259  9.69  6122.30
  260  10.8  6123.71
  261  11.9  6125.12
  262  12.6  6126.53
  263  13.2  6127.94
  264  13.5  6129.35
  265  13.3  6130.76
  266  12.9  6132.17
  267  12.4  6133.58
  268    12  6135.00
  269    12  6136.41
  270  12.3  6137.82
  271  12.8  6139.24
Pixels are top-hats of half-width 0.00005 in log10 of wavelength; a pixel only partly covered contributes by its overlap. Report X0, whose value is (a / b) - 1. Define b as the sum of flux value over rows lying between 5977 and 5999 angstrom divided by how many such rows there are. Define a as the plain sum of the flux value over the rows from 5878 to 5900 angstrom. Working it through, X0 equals 7.5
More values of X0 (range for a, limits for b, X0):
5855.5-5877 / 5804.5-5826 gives 12.8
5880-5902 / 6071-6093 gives 6.5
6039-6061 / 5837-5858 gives 16.6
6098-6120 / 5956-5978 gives 17.6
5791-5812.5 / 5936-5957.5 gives 17.3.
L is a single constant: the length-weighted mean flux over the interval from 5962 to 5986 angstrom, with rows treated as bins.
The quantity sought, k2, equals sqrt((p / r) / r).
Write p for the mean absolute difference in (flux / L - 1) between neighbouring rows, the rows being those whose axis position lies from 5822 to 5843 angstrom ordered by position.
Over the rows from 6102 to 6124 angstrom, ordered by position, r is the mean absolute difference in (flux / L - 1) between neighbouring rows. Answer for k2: 2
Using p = 0.012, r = 0.047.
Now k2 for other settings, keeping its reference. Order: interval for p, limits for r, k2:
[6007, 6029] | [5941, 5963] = 4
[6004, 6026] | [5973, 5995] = 7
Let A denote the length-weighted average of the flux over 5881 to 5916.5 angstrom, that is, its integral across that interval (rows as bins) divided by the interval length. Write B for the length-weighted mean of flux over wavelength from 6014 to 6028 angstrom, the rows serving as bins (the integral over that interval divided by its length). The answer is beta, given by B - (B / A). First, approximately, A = 7.3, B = 11.9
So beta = 10.3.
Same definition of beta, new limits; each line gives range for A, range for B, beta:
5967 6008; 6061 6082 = 11.7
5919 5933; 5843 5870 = 9.9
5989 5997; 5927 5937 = 9.8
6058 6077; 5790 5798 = 11.1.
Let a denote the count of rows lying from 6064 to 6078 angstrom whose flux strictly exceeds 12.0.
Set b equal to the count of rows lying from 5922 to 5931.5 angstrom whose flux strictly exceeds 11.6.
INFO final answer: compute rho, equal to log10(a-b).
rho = 1.00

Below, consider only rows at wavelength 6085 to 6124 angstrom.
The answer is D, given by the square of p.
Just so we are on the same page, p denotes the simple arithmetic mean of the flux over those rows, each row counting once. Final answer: 151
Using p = 12.3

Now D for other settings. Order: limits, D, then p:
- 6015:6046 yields 147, 12.1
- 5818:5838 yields 140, 11.8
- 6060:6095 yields 162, 12.7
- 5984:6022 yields 136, 11.7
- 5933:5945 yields 121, 11.0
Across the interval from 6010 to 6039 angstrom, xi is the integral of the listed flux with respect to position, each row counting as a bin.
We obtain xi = 348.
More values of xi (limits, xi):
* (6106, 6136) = 372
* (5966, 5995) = 320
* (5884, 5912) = 190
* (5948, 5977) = 309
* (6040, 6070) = 378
